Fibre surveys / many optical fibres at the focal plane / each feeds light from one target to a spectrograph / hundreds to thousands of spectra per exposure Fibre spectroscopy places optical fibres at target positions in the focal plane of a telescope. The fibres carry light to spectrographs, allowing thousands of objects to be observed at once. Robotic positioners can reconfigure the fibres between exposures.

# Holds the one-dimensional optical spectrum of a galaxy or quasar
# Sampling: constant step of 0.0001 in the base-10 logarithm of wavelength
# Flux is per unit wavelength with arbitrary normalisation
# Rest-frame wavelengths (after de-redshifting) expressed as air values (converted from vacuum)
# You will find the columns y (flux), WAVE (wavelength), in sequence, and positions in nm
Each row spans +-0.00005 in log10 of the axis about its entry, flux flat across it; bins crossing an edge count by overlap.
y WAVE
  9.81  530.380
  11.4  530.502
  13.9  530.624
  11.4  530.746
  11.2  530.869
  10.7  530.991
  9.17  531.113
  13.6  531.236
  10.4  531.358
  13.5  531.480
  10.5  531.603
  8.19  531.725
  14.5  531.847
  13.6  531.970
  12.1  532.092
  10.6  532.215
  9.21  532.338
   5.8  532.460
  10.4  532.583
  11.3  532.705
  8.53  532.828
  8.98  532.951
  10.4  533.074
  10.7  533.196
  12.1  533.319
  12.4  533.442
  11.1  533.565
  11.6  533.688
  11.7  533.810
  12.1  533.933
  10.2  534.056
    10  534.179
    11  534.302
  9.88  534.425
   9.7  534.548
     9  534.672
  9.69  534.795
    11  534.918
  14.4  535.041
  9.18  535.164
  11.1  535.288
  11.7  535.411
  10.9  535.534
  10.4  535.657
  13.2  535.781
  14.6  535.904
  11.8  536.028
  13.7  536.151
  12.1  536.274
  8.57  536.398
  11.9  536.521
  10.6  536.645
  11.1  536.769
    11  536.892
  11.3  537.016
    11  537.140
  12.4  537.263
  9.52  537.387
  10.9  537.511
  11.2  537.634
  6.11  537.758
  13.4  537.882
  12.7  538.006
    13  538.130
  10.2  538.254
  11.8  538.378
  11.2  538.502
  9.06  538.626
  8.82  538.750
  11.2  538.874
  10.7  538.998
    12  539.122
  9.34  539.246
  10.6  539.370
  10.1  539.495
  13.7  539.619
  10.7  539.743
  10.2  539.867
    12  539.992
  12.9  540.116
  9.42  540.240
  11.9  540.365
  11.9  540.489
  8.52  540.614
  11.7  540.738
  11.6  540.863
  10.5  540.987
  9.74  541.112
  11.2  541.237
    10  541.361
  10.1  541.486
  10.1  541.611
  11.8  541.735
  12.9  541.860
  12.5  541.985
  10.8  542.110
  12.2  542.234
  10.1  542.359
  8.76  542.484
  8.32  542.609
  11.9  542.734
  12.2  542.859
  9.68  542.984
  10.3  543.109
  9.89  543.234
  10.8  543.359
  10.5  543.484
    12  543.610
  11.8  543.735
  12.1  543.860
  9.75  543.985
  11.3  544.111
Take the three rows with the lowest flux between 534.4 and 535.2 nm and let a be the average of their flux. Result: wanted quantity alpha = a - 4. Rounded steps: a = 9.3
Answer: 5.3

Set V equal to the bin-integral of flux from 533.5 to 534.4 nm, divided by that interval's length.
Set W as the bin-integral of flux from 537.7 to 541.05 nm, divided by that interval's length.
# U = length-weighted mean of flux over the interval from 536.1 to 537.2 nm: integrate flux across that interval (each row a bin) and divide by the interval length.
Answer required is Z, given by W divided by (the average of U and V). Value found 0.98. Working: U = 11.2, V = 11.1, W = 10.9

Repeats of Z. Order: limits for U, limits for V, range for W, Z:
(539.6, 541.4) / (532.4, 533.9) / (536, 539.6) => 1.02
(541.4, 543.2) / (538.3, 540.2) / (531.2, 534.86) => 0.99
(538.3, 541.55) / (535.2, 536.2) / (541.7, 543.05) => 0.96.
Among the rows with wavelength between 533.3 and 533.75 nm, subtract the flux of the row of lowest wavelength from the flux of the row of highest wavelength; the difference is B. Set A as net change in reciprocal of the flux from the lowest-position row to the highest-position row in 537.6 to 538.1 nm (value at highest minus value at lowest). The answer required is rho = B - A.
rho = -0.5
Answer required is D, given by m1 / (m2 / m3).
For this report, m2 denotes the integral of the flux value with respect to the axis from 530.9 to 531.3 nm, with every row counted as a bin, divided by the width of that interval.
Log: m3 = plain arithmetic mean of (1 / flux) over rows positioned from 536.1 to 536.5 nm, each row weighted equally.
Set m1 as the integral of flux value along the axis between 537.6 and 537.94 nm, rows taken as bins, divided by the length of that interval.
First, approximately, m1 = 10.1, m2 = 11.16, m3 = 0.0908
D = 0.082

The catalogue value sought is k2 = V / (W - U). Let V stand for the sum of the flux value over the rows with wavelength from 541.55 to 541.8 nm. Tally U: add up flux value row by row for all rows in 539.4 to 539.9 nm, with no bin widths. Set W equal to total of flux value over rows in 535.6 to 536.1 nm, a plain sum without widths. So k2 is 4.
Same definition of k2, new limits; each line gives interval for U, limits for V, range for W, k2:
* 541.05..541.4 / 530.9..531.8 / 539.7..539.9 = -8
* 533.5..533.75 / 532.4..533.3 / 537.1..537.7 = 2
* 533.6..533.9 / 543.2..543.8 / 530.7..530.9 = -79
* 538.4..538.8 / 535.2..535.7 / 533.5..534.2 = 1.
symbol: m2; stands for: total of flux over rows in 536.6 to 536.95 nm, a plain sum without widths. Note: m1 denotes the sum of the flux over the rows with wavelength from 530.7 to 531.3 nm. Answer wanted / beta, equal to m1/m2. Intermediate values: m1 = 56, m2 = 33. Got 1.7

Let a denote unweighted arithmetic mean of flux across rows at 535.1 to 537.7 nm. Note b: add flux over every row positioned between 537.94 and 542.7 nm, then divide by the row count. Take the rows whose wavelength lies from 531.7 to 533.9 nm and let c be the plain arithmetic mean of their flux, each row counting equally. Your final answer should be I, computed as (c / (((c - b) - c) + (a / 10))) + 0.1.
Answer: -0.999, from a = 11.34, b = 10.9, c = 10.7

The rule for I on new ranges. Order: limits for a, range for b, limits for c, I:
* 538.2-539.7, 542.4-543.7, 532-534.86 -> -1.008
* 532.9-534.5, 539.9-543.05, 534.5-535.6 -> -0.994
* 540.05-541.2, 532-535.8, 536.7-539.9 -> -1.039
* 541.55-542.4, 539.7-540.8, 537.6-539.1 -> -0.992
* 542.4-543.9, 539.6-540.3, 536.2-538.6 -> -0.961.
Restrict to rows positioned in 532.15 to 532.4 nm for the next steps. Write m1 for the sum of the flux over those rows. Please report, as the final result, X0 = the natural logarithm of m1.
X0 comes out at 2.99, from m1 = 20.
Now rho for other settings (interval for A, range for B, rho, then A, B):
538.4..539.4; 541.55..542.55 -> -1.3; 0.01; -1.3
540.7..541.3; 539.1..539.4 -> -1.4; 0.00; -1.4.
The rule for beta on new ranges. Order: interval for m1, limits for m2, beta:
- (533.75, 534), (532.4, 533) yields 0.5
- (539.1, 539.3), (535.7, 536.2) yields 0.4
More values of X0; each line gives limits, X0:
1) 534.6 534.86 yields 2.93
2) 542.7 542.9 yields 3.18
